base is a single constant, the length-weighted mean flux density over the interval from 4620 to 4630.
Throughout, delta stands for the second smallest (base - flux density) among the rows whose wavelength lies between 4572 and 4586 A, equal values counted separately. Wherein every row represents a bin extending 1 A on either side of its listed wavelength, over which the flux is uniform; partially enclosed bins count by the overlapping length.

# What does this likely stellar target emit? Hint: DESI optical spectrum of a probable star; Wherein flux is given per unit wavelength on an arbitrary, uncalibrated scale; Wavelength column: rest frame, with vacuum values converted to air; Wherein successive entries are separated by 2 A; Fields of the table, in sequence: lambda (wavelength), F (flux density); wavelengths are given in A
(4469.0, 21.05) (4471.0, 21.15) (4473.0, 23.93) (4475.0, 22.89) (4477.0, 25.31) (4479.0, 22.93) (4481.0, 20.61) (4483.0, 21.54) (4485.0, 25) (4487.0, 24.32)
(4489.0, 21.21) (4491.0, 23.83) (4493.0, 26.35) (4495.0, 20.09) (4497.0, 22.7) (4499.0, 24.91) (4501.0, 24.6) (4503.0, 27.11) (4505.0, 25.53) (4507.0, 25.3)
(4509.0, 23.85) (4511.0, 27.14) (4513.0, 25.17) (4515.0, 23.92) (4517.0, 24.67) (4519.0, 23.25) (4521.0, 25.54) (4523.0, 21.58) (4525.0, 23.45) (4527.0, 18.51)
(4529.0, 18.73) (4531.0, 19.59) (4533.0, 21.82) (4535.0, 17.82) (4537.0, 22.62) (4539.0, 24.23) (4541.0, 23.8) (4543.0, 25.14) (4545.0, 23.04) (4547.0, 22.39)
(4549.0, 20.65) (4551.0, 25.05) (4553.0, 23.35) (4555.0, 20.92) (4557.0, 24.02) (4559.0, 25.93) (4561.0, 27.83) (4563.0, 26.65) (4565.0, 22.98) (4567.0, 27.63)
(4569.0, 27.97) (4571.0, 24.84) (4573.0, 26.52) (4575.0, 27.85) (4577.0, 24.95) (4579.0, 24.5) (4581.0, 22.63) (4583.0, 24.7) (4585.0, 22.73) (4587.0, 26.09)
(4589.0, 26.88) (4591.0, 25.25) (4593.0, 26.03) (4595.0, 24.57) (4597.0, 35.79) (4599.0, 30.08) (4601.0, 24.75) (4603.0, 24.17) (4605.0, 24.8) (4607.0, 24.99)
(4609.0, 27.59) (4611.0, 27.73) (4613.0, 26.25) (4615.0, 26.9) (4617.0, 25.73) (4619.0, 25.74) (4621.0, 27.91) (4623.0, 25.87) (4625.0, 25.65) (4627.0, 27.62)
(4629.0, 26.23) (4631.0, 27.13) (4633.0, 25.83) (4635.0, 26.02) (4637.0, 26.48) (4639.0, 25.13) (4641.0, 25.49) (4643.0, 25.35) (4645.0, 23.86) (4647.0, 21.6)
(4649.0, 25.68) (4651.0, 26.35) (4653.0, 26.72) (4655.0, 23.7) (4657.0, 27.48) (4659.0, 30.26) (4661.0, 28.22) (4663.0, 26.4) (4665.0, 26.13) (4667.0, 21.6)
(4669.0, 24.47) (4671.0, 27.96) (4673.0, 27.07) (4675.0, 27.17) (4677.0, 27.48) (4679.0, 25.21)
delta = 0.1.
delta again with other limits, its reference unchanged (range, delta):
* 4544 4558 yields 2.6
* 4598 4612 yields -1.1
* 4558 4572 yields -1.2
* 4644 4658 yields -0.1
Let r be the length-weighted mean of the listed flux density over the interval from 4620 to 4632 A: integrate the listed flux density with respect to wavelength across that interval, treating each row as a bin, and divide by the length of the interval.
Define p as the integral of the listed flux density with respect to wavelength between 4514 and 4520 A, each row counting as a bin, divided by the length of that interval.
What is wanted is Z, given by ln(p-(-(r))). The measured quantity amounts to 3.93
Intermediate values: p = 23.9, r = 26.7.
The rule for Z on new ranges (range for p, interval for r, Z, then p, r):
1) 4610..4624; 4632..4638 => 3.96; 26.6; 26.1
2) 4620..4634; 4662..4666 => 3.97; 26.6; 26.3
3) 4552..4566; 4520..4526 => 3.87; 24.5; 23.5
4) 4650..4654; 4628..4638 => 3.97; 26.5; 26.3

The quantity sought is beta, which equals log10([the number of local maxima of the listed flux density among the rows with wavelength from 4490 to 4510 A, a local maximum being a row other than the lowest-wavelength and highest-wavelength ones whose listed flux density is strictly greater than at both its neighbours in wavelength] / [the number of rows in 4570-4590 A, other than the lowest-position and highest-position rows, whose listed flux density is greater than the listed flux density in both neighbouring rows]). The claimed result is 0.18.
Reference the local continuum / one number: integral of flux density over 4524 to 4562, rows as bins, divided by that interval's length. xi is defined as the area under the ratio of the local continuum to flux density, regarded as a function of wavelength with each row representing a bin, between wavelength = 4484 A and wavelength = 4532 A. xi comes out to 46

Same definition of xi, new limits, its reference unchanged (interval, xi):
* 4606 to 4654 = 42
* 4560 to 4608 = 42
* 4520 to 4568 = 48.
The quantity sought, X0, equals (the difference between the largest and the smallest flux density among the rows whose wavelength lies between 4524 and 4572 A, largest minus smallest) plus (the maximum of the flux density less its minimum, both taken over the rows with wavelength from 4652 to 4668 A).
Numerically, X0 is 19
